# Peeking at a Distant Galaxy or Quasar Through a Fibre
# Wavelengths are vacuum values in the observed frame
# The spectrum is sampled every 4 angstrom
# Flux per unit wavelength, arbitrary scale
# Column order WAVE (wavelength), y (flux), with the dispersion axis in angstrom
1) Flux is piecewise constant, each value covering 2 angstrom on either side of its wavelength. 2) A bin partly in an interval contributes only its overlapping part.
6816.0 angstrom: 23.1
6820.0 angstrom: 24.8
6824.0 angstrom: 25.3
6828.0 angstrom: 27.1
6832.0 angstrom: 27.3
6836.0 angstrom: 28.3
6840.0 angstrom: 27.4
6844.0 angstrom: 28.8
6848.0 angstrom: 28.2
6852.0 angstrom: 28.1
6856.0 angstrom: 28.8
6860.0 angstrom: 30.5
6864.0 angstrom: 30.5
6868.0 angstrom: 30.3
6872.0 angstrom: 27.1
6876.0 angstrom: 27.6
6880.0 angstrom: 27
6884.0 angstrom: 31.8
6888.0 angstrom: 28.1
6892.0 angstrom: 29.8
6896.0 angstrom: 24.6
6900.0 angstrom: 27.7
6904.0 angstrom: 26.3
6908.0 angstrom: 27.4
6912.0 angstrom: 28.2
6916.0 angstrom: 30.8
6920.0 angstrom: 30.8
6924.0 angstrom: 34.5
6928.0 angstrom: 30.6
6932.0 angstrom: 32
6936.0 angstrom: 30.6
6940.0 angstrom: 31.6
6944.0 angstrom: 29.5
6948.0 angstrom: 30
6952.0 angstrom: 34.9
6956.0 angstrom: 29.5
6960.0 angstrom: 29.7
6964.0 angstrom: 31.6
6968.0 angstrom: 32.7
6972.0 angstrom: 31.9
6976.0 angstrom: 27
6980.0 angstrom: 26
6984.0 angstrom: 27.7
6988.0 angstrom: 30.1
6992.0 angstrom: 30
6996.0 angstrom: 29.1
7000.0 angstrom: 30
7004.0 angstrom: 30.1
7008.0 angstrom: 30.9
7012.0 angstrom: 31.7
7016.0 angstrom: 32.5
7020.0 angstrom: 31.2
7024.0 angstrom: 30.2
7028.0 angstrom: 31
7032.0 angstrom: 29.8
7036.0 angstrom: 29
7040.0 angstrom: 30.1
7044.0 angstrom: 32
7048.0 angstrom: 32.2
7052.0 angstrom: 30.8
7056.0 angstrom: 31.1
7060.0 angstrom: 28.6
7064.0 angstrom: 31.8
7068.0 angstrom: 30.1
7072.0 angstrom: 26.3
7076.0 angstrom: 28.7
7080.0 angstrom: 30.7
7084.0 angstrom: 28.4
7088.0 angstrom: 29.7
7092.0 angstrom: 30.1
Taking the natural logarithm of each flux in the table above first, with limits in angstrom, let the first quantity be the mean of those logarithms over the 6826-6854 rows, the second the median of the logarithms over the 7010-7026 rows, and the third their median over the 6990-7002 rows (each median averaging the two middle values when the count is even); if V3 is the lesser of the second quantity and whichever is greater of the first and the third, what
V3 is 3.40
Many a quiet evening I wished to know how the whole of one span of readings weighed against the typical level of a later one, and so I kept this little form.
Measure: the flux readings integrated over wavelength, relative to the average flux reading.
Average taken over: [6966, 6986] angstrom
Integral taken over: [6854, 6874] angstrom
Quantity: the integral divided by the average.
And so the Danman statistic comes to 20.3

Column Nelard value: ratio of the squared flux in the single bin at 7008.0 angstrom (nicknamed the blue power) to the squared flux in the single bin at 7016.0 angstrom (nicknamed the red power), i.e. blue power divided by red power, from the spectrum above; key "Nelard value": 0.904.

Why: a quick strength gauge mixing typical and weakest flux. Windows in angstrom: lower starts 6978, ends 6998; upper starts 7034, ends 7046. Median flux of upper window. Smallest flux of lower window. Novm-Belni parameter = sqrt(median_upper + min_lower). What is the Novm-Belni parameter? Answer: 7.49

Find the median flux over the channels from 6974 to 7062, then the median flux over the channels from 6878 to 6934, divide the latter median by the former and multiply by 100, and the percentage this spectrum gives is 96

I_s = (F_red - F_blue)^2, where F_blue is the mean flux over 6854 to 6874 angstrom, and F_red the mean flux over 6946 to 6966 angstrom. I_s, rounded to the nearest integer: 3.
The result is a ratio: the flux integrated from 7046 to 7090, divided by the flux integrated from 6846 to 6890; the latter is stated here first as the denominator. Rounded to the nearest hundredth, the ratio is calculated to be 1.03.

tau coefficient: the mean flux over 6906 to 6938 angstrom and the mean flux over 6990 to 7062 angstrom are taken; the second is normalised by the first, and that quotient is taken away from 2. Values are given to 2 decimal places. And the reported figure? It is 1.00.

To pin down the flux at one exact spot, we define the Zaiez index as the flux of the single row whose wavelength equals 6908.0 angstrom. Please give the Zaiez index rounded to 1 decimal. 27.4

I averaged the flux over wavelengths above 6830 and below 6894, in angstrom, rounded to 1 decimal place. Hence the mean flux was 28.7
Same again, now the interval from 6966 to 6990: 29.2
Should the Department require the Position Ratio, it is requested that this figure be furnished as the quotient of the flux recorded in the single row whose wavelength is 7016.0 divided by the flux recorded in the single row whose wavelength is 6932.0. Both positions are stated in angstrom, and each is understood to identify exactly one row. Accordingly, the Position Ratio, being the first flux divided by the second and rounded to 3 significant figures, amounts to 1.02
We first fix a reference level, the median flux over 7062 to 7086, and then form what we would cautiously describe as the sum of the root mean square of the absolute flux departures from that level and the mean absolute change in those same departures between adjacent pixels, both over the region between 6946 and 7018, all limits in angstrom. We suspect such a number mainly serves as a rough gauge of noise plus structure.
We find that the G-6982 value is 3.51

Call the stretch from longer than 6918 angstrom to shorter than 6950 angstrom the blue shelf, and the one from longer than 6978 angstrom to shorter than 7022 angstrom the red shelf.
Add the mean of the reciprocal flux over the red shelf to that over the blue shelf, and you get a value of 0.0656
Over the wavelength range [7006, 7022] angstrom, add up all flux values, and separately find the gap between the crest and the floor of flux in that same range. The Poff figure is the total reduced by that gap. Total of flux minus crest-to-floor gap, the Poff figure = 125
